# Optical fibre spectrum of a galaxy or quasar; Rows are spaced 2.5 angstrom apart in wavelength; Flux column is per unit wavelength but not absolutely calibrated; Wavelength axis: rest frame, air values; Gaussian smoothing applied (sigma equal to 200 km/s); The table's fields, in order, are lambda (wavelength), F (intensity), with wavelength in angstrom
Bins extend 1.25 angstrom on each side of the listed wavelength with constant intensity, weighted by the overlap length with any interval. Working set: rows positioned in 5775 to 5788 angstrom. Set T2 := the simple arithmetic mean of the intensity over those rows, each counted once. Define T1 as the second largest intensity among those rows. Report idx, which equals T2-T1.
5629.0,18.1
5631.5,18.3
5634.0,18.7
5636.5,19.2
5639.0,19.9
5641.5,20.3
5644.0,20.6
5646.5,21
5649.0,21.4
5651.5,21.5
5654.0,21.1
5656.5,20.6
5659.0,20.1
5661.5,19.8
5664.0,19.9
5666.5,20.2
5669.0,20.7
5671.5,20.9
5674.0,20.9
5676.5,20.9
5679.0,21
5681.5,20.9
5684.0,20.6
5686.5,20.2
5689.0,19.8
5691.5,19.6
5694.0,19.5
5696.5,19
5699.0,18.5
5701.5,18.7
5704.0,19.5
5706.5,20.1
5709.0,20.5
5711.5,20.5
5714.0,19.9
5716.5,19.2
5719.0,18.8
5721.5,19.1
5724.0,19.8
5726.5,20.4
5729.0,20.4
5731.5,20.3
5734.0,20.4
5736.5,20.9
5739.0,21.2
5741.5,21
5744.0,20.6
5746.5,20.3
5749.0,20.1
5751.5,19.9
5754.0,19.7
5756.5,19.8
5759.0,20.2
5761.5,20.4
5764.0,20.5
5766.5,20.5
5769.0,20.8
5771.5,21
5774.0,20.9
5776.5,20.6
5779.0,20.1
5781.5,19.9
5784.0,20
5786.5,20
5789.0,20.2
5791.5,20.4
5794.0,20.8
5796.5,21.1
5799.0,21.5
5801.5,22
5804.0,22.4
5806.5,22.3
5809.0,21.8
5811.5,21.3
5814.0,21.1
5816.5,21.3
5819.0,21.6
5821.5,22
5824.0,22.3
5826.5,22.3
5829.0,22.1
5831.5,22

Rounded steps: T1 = 20.1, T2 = 20.1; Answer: 0.0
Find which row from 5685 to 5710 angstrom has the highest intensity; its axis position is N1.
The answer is 5709.0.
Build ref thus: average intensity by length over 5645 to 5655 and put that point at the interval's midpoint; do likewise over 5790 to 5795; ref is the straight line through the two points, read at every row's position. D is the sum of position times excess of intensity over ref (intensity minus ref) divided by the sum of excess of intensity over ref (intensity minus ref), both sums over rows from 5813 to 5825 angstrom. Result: 5820.3 angstrom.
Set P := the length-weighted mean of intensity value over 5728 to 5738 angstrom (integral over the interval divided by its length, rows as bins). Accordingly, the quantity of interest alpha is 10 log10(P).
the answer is 13.1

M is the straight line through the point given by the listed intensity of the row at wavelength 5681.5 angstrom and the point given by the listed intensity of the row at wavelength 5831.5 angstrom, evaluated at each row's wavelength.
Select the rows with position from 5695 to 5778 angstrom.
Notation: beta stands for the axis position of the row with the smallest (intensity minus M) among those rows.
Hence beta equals 5699.0 angstrom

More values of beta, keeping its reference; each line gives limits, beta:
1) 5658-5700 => 5699.0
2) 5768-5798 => 5781.5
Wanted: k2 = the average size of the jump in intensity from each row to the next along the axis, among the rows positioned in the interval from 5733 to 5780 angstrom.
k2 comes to 0.25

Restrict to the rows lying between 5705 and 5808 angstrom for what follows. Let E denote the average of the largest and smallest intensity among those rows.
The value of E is 20.6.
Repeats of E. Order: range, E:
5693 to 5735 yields 19.5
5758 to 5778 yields 20.6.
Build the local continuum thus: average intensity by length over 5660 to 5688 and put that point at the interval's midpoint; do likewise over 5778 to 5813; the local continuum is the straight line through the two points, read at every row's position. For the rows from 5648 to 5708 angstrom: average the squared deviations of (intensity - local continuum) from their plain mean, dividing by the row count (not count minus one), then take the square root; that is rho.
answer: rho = 0.85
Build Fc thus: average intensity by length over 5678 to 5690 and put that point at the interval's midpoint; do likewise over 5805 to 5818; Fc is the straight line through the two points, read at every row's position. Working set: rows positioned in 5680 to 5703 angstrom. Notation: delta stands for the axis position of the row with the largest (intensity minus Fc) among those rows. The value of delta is 5681.5 angstrom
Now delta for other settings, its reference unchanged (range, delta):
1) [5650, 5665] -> 5651.5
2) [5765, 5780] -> 5771.5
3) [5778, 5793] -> 5791.5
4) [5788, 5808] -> 5804.0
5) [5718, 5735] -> 5726.5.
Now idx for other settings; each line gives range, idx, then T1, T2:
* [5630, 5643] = -0.6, 19.9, 19.3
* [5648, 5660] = -0.5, 21.4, 20.9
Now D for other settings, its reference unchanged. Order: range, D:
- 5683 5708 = 5696.7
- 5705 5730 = 5718.0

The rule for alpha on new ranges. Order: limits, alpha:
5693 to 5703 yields 12.8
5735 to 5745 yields 13.2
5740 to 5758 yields 13.1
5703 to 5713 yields 13.0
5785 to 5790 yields 13.0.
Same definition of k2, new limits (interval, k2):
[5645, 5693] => 0.27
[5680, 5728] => 0.43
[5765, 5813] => 0.29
